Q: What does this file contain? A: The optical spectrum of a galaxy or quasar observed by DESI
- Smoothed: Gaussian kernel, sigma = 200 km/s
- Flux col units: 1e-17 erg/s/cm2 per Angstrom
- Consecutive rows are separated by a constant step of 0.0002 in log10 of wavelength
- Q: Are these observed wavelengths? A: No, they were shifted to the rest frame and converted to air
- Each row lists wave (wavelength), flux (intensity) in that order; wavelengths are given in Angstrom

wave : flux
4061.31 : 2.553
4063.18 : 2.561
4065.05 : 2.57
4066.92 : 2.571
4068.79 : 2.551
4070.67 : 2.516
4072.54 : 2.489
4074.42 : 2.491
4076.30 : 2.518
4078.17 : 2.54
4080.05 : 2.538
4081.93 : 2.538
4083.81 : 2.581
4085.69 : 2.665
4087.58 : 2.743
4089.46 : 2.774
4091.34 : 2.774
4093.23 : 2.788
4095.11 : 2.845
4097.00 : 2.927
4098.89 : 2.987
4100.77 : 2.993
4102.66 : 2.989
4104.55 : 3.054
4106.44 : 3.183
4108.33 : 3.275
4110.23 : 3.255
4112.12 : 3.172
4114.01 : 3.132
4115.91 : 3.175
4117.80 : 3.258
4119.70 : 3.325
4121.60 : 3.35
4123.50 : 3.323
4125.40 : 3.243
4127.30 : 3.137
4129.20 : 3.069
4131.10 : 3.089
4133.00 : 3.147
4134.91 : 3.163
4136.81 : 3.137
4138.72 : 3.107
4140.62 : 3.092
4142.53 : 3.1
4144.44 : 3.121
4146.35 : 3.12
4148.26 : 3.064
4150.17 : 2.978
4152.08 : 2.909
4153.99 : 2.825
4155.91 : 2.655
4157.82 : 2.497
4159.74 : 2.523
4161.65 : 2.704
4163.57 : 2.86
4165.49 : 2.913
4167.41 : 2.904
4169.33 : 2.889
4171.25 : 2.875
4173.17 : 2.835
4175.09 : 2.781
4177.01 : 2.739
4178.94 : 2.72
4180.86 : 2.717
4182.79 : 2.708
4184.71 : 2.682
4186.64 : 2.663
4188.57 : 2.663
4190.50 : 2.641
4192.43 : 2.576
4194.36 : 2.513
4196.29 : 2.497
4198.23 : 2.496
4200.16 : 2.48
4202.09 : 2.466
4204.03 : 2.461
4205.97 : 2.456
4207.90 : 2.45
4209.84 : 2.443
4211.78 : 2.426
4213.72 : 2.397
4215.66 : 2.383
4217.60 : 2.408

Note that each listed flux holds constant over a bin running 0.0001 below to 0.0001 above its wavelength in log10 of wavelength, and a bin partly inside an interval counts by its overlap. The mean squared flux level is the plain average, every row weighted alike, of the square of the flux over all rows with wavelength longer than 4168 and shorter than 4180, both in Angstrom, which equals 7.9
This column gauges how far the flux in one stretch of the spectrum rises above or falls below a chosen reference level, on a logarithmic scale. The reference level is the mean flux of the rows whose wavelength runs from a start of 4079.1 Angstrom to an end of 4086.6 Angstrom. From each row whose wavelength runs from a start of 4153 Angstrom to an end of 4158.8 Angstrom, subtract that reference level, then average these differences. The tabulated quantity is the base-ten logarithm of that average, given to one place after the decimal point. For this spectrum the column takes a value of -1.1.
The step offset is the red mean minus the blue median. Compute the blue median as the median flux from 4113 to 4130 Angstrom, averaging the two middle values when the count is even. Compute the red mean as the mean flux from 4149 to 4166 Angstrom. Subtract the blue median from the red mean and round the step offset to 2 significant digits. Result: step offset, -0.48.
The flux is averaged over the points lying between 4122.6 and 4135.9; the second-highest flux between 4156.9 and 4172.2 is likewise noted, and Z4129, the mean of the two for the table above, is 3.04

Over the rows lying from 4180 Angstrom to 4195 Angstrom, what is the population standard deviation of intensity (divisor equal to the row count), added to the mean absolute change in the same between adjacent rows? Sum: 0.09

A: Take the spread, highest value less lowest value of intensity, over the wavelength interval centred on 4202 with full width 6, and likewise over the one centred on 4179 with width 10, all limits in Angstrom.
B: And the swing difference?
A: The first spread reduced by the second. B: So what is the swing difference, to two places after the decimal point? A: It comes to -0.05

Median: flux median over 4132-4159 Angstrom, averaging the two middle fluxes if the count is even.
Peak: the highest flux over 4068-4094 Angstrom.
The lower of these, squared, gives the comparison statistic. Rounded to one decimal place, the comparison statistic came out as 7.8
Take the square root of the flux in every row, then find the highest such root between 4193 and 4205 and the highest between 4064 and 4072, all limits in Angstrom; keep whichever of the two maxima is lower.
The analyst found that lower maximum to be 1.59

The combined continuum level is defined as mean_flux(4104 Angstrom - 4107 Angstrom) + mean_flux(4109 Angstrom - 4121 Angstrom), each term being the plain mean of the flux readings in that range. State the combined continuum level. 6.34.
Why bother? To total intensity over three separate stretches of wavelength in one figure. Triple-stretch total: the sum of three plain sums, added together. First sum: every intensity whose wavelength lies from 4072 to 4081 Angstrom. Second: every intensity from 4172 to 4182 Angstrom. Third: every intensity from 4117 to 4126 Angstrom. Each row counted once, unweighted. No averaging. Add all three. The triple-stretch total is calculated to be 42.9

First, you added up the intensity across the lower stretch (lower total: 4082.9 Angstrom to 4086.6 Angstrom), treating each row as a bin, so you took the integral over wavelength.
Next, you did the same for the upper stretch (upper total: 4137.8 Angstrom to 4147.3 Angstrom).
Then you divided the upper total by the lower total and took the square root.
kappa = 1.7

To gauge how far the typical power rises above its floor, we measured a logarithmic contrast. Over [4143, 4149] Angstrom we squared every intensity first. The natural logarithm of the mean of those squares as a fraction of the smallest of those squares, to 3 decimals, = 0.025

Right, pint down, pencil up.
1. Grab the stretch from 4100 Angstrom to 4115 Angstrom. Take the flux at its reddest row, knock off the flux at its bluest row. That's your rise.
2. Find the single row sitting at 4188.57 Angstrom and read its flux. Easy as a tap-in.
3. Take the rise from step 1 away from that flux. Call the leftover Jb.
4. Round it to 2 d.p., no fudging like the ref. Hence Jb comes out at 2.52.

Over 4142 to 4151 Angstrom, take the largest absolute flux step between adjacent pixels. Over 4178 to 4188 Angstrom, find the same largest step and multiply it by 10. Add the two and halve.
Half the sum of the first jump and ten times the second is 0.2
